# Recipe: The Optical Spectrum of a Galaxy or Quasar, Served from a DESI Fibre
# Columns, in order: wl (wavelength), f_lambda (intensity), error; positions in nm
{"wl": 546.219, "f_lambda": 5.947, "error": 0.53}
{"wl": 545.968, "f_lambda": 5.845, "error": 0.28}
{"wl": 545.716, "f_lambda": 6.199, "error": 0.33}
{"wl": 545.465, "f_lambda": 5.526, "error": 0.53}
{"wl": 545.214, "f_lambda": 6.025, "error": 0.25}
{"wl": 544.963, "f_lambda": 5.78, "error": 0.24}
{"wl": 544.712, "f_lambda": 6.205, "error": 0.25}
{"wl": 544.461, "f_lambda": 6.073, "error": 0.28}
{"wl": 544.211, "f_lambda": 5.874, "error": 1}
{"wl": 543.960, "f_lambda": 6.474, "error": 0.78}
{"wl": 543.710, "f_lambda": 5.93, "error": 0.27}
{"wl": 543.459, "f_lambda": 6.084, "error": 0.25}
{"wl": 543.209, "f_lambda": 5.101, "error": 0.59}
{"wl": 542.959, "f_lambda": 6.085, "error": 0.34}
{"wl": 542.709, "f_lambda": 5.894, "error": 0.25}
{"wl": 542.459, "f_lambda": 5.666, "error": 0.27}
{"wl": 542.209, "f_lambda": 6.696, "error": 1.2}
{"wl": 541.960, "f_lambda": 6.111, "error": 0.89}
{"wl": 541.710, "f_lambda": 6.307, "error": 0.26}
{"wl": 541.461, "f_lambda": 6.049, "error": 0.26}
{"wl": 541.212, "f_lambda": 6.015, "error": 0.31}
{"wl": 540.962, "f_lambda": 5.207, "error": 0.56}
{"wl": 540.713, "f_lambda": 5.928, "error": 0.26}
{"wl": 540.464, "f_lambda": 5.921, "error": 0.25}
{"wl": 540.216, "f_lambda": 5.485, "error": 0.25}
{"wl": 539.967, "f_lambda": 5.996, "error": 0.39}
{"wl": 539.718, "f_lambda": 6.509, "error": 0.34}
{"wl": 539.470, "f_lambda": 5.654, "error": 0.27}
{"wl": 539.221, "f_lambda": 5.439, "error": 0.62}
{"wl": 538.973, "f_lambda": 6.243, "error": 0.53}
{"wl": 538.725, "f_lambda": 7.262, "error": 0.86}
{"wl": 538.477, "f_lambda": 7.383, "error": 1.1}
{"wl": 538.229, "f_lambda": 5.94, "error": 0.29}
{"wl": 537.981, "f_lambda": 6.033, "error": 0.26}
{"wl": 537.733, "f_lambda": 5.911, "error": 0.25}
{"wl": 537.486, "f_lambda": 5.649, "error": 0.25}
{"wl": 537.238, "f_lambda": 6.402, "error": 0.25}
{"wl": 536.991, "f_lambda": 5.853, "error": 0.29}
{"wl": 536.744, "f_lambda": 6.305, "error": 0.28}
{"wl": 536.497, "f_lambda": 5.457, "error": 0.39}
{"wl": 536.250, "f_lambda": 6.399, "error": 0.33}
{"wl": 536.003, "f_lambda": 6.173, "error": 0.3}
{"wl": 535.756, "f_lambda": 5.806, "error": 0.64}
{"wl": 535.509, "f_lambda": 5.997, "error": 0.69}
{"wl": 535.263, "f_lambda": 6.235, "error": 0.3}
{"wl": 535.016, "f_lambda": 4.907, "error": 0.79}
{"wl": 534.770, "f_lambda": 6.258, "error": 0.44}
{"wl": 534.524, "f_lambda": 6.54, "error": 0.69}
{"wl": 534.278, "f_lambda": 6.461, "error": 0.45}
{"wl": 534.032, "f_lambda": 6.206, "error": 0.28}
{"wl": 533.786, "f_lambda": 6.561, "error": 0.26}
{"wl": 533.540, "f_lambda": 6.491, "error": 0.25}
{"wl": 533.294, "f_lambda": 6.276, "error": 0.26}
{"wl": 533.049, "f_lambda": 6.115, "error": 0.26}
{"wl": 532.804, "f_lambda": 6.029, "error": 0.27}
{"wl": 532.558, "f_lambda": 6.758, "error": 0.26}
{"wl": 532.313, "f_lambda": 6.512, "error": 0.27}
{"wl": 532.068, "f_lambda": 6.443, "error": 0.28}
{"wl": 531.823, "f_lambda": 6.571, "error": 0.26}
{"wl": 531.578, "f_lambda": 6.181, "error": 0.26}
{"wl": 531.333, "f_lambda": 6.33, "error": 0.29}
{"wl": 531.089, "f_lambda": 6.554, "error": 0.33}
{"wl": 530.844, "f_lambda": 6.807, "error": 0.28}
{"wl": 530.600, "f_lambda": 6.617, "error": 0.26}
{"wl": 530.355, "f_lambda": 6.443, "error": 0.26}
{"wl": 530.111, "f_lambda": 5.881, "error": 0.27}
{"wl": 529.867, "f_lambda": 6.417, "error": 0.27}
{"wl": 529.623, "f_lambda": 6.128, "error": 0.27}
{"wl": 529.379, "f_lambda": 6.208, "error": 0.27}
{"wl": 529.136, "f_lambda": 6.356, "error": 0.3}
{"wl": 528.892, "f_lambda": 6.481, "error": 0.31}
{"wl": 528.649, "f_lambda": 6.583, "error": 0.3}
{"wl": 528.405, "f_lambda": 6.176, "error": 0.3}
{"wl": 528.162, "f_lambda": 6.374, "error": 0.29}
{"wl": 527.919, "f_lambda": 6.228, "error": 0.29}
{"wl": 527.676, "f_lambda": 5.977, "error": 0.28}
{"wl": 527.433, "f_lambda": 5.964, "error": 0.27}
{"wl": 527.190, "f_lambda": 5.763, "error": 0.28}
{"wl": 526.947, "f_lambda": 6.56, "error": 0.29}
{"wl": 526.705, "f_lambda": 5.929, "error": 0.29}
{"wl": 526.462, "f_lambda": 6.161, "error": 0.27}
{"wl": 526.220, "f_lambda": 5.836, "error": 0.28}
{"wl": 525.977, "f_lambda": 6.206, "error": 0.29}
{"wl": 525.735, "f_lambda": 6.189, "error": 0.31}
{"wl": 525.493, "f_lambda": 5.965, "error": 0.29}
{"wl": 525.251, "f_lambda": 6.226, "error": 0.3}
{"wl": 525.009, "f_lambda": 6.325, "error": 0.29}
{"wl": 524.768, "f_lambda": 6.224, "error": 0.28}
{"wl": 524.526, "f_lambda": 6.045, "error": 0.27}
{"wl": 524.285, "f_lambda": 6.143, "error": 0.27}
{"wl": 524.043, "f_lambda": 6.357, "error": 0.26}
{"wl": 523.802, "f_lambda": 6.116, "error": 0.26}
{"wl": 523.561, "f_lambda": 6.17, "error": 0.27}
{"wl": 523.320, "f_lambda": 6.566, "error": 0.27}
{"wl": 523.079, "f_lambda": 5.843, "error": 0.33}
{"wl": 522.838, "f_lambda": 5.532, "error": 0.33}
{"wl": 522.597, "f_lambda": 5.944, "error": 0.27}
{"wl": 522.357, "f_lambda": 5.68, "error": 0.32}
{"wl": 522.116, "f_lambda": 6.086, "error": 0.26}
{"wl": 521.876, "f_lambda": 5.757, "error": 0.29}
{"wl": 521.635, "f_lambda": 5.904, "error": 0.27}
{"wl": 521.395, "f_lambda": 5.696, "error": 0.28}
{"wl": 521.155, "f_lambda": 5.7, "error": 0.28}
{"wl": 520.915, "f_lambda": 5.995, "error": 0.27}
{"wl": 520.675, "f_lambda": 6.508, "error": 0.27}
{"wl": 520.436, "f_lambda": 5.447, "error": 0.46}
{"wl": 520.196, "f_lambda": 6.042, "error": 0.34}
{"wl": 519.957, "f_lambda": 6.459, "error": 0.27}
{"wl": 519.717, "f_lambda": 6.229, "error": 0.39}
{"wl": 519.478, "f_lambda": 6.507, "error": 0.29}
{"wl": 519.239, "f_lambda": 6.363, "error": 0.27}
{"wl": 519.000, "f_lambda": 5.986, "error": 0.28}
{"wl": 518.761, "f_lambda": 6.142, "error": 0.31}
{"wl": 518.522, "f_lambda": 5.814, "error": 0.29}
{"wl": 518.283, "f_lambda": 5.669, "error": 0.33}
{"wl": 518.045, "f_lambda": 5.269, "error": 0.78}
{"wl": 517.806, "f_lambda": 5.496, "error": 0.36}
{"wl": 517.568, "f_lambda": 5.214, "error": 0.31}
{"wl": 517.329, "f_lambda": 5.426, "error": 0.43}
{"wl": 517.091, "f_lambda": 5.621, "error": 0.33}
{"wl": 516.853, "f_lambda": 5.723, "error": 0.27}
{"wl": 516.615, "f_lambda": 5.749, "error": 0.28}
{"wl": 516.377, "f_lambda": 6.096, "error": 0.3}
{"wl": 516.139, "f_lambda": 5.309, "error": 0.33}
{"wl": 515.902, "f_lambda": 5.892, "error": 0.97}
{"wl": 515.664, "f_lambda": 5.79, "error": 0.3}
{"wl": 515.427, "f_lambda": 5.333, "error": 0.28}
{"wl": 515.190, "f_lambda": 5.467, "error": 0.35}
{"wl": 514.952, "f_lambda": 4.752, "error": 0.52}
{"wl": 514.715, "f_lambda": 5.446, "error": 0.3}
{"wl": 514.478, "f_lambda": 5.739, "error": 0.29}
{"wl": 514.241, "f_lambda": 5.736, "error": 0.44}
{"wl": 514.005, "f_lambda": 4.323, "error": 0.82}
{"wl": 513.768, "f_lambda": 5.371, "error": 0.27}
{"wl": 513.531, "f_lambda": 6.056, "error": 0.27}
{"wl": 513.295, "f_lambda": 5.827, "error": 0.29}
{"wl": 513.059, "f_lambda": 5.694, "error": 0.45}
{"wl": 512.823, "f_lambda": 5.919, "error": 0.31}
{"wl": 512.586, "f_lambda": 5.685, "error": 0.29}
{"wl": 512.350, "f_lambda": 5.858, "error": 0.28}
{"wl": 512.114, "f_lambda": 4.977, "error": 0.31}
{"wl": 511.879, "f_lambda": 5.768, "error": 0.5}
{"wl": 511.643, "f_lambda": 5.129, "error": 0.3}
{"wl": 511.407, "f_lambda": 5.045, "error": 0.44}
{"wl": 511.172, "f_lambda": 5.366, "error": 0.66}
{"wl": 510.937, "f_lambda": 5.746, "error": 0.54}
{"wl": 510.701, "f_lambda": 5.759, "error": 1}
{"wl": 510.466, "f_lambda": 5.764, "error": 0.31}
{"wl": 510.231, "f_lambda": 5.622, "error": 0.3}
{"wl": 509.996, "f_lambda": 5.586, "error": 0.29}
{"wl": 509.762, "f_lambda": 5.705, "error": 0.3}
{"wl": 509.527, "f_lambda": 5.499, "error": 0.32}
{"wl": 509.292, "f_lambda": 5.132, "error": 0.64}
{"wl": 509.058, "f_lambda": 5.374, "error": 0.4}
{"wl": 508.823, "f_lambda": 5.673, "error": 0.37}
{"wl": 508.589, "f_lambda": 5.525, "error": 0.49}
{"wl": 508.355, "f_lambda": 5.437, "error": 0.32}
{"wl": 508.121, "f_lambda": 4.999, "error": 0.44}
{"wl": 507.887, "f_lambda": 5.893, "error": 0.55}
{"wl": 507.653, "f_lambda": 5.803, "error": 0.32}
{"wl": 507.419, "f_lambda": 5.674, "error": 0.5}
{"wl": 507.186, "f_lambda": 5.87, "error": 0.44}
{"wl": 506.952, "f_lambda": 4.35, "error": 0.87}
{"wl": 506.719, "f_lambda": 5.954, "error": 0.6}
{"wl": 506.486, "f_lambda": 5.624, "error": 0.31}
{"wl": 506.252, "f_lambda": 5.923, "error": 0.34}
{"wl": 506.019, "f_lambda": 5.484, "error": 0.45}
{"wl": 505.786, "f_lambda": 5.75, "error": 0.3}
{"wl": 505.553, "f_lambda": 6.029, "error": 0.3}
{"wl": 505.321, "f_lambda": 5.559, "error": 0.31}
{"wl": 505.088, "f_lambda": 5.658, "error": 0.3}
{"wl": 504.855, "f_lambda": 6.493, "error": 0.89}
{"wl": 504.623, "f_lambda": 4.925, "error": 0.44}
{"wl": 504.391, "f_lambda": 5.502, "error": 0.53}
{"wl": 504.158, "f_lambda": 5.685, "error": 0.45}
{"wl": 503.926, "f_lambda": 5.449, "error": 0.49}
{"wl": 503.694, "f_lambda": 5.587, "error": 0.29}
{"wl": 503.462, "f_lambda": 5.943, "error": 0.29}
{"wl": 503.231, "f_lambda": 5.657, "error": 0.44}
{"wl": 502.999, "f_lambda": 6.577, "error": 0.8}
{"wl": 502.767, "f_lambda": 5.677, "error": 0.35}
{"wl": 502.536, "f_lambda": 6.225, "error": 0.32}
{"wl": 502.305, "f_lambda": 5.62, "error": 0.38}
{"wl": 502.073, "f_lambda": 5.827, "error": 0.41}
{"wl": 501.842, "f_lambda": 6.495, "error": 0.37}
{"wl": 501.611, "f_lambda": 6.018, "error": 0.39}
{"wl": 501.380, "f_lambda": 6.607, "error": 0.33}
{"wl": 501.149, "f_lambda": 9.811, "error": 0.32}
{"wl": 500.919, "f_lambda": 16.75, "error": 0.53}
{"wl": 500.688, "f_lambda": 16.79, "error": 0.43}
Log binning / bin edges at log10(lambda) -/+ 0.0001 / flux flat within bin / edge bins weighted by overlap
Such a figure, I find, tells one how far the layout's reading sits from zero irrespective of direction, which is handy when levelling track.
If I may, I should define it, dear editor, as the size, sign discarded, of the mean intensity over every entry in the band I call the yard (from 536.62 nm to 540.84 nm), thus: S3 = 6.11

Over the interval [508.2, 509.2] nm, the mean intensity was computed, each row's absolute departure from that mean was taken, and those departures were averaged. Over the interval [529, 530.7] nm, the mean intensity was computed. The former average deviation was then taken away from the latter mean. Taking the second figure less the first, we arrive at 6.2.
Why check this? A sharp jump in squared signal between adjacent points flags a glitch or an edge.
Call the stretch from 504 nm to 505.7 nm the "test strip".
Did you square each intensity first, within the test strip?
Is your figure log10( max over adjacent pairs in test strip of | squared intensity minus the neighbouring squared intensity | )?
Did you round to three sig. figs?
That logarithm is 1.25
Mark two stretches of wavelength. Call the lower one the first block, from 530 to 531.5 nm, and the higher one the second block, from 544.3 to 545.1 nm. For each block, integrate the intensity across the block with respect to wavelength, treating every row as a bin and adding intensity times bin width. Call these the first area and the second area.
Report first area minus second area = 5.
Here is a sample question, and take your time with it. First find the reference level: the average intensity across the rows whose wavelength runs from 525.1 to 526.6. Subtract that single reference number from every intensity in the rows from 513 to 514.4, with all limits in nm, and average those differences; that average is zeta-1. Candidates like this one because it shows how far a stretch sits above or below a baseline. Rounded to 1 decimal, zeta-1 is -0.6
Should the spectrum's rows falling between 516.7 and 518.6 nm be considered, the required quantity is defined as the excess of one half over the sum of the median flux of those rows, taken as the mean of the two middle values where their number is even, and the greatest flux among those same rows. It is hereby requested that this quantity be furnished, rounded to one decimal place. -10.9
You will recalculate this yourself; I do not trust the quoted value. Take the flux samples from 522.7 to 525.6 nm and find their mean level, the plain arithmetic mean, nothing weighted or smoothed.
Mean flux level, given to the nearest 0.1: 6.1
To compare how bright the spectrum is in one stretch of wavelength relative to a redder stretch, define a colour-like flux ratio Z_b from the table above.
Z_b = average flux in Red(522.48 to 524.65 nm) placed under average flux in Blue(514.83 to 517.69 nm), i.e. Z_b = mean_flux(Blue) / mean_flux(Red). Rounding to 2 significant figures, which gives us 0.91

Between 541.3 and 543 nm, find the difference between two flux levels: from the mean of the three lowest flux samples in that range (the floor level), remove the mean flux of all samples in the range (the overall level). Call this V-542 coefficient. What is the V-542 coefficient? -0.25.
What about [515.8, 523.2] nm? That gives -0.58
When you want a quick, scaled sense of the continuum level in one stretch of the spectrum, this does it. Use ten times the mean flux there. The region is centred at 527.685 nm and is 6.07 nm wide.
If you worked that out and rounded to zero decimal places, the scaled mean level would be 62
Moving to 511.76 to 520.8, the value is 57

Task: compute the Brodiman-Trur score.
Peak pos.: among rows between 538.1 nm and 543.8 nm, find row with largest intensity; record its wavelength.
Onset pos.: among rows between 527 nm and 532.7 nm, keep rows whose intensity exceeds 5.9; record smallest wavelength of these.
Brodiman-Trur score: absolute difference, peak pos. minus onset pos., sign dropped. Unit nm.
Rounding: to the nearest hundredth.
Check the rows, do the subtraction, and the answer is 11.04 nm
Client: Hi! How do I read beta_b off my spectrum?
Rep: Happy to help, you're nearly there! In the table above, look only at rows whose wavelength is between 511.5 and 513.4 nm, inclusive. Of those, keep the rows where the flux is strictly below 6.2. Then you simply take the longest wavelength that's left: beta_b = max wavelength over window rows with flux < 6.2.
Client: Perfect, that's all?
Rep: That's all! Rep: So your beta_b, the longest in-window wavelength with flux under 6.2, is 513.295 nm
